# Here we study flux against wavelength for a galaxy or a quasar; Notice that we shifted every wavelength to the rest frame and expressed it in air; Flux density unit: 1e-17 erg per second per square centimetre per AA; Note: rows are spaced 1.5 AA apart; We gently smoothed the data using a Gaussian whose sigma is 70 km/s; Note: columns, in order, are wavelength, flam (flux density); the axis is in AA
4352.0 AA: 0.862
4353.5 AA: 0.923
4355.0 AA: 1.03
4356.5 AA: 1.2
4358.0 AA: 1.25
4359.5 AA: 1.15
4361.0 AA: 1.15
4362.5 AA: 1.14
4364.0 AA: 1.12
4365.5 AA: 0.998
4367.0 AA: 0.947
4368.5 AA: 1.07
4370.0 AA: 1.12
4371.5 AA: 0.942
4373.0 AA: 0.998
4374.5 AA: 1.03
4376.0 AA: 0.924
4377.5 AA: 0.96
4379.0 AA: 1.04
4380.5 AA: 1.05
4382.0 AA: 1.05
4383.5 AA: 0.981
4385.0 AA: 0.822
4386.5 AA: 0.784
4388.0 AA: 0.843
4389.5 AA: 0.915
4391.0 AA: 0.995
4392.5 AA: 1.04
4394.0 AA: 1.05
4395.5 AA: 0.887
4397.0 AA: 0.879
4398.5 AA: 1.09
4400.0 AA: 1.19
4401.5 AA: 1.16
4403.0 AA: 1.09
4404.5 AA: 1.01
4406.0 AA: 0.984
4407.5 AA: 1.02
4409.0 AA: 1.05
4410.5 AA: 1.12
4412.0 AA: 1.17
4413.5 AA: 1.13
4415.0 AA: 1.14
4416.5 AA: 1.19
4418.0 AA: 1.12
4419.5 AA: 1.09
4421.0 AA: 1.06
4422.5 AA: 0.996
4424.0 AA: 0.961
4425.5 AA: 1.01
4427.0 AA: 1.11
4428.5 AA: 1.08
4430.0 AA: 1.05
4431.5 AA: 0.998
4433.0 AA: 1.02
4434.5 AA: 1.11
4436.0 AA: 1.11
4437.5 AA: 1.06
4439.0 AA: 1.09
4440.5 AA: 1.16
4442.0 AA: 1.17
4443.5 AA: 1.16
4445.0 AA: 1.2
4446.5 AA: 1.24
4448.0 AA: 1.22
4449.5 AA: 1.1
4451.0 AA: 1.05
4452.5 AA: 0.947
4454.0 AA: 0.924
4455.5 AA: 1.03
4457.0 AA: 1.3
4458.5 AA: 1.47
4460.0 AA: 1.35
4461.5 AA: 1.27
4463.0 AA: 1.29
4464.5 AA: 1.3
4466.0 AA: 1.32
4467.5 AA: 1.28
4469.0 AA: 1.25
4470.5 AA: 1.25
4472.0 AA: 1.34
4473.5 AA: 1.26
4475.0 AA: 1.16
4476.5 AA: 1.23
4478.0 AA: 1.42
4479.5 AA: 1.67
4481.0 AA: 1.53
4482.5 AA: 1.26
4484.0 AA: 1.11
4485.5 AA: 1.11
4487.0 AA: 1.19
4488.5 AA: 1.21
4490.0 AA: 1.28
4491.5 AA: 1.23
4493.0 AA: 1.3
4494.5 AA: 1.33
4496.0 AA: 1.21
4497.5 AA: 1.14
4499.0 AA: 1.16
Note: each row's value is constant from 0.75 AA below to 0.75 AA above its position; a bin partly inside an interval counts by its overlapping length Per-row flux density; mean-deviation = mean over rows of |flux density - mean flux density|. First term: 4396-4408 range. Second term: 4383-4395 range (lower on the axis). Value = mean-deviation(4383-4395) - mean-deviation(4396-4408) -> 0.008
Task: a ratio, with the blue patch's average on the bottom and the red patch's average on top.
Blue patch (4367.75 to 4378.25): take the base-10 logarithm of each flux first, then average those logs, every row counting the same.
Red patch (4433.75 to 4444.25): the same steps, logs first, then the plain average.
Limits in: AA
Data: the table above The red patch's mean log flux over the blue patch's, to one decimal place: 27.9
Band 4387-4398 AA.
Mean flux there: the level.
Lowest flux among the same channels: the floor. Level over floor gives 1.12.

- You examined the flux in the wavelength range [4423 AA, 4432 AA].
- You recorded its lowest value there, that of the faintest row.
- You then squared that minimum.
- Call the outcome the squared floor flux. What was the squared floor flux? 0.92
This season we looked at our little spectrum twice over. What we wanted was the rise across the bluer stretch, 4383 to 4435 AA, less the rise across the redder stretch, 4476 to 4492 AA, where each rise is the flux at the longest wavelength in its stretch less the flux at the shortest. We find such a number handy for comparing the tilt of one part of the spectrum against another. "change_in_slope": 0.1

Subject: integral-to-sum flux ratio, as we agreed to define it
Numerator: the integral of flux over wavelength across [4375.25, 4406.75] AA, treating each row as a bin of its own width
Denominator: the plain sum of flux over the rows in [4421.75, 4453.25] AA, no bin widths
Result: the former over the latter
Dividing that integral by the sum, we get 1.36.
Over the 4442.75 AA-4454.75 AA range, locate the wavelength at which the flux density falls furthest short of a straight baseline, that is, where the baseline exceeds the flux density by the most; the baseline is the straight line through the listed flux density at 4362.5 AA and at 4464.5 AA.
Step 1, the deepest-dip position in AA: 4454.0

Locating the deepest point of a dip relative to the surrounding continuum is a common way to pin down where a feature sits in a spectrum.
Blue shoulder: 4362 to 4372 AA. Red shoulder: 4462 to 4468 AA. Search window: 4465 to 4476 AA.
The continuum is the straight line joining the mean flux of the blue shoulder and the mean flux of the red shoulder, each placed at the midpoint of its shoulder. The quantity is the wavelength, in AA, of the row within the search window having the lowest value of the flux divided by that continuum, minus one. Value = 4475.0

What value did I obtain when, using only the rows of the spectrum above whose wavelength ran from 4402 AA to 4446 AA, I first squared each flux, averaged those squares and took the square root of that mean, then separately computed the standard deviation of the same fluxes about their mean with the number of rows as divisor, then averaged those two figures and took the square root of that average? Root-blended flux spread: 0.76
